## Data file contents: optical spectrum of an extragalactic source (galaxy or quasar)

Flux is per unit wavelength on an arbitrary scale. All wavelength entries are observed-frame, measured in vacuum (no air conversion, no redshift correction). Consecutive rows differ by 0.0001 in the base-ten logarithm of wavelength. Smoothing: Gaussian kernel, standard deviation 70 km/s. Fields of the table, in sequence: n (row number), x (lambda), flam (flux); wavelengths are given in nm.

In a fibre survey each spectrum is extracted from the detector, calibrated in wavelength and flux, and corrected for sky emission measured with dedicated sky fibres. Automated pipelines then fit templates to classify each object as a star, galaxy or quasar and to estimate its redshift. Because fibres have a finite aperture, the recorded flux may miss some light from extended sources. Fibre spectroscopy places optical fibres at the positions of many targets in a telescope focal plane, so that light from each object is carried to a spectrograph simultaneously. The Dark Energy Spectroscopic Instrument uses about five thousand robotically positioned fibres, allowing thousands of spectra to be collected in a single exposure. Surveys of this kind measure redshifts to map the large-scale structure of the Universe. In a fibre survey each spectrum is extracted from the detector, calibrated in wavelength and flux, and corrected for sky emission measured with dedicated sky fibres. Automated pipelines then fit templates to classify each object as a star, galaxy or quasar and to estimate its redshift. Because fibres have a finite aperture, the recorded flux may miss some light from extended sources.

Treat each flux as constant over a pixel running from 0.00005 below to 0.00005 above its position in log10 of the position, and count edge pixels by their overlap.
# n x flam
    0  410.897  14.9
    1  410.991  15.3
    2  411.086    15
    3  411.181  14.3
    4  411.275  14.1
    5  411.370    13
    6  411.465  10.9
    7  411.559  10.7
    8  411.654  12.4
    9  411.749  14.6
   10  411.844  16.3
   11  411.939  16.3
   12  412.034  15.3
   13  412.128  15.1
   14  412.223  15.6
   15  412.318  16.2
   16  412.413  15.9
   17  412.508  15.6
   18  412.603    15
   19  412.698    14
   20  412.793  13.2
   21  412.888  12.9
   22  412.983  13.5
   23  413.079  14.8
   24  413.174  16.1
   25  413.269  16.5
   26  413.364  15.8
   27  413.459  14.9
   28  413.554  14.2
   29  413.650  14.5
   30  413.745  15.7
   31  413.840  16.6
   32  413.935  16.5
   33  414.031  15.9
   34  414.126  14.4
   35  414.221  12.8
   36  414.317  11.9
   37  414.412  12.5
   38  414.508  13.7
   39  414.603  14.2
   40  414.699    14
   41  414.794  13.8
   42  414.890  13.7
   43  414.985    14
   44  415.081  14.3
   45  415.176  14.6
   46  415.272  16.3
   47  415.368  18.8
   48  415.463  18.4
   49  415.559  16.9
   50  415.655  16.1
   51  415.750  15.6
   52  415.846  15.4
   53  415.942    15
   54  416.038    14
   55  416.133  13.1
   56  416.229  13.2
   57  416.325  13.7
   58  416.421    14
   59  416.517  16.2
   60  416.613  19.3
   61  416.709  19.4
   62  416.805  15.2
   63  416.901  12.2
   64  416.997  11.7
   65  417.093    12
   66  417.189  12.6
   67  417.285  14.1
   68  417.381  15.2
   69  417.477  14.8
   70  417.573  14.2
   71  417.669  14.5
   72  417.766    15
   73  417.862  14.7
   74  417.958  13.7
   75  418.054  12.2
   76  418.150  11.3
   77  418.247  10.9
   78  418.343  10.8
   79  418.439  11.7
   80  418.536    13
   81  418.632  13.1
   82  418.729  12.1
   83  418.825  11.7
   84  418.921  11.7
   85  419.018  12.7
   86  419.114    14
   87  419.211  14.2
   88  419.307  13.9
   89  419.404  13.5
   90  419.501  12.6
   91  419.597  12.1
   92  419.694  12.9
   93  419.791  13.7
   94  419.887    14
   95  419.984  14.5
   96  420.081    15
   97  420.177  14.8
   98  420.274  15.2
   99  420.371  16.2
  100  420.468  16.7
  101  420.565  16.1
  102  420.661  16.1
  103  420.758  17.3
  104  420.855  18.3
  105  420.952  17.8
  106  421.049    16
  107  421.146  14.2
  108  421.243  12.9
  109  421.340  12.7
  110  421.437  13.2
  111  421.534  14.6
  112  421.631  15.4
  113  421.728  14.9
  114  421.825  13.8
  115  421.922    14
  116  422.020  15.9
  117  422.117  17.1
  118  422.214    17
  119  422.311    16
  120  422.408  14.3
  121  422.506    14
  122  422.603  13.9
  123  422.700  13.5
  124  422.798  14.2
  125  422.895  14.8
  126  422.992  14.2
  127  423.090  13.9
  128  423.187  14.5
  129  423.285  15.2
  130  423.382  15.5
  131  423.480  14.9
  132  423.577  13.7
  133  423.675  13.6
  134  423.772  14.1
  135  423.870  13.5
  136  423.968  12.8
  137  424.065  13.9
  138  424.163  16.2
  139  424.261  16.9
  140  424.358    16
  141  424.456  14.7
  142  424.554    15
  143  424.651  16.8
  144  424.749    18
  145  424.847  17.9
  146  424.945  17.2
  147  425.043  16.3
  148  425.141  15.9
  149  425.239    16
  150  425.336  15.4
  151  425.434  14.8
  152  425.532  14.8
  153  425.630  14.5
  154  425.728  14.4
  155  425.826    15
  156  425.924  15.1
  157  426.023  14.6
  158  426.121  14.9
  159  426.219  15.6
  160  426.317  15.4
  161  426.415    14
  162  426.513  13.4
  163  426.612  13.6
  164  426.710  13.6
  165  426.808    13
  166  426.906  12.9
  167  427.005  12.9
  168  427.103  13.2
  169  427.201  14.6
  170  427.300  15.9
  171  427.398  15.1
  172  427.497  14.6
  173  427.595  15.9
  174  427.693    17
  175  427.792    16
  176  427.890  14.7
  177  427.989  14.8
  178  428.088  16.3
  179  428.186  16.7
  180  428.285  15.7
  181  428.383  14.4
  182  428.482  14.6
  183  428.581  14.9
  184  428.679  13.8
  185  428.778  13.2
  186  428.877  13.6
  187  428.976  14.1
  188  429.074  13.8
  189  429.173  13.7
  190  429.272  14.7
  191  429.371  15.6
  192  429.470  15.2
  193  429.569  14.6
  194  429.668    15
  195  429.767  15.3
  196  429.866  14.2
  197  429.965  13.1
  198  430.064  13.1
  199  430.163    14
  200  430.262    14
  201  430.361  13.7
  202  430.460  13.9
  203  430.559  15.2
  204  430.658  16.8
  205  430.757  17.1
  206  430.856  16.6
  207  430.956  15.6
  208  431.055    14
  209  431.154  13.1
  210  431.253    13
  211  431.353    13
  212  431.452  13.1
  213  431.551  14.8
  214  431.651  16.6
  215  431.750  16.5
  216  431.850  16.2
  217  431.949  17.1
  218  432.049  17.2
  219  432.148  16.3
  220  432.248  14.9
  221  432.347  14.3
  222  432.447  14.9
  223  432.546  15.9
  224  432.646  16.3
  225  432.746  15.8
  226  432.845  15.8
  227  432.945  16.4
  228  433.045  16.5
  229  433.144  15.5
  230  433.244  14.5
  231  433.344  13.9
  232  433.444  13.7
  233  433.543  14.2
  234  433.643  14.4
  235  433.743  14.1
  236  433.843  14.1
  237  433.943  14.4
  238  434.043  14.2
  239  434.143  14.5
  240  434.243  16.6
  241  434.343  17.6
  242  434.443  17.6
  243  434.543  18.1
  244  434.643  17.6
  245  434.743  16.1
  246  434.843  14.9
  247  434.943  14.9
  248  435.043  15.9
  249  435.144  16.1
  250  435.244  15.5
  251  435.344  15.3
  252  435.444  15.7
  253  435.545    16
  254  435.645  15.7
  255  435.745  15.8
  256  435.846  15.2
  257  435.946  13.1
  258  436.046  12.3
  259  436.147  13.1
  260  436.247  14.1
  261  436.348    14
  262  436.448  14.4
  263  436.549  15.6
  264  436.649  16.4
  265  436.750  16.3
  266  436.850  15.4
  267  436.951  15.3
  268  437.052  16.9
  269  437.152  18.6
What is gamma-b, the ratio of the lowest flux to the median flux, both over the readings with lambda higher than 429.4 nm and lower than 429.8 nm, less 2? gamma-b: -1.03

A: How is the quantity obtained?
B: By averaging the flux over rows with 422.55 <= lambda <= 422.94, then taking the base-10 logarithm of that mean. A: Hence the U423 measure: 1.149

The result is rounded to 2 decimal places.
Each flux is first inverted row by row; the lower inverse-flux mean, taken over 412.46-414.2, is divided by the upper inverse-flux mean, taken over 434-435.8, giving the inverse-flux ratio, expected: 1.07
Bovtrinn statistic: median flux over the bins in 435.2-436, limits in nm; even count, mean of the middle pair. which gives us 15.6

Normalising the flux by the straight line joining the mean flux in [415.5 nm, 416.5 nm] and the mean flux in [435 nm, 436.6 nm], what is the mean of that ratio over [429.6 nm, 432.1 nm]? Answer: 1.00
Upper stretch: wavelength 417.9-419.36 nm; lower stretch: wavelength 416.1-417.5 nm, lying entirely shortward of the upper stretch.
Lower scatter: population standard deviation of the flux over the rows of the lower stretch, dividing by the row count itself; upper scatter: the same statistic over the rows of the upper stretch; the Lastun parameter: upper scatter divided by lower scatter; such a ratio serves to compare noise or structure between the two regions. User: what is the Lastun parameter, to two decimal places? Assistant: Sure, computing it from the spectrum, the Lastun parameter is 0.48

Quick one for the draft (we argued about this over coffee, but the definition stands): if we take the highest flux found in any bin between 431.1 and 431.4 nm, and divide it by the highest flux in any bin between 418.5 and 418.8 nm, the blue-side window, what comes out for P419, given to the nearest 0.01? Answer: 1.00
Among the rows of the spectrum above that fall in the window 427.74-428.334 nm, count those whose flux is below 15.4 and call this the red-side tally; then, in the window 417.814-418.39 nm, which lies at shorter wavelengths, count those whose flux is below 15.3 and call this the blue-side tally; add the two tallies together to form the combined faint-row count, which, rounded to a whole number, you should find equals 8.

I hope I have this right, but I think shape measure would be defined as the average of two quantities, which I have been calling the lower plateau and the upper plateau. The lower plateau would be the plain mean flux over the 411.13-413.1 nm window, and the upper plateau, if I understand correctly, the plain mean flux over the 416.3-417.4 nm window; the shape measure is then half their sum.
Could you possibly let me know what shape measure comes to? 14.45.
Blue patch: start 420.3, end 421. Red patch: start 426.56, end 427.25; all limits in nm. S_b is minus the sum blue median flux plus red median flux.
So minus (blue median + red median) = -29.9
